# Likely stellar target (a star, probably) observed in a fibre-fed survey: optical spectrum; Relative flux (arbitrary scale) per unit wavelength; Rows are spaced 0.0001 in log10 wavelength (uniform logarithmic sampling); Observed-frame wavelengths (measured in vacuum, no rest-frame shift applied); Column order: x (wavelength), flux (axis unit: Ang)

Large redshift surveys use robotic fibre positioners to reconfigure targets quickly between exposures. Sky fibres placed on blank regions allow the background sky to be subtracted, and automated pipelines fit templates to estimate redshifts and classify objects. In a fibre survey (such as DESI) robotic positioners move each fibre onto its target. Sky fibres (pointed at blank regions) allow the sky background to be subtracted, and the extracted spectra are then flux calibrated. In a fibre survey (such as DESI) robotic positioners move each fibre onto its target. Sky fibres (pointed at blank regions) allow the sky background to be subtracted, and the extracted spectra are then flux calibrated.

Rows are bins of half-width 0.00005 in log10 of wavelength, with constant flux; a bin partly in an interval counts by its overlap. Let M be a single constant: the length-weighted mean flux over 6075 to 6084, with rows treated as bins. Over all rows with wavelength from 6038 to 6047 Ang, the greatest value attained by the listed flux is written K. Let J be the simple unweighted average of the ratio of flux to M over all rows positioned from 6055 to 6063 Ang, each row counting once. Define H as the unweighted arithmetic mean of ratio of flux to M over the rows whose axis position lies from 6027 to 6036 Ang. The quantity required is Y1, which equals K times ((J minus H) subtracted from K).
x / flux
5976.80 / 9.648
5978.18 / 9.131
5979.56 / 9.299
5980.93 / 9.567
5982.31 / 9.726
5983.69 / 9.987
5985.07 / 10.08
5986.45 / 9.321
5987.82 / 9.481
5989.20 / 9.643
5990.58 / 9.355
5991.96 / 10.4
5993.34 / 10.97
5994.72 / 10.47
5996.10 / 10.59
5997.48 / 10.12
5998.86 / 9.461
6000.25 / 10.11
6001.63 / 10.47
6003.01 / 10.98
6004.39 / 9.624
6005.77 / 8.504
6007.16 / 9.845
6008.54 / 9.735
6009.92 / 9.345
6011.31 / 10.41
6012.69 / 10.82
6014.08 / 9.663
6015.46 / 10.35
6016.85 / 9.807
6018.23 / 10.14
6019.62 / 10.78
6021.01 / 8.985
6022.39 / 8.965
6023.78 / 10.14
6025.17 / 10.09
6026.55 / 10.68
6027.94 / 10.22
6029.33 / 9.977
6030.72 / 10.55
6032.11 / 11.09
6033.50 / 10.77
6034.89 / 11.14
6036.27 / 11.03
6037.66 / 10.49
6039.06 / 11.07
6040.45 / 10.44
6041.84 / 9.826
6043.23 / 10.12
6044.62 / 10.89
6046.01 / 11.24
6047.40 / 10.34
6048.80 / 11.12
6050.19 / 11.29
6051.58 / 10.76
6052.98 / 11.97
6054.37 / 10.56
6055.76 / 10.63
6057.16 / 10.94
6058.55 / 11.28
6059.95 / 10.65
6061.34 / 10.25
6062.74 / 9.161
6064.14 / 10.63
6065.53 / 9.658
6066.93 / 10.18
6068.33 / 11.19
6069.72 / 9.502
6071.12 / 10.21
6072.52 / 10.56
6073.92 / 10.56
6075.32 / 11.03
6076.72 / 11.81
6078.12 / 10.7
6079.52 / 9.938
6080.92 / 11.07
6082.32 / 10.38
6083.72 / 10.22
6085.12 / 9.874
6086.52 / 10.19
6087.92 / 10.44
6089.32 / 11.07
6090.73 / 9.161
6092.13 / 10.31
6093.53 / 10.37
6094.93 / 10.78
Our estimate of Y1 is 126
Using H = 0.99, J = 0.98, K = 11.24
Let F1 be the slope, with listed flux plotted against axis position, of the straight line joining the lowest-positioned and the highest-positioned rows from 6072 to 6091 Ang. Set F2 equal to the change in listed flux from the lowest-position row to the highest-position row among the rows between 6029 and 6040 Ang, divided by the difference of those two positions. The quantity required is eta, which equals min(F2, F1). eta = -0.08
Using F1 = -0.08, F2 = 0.11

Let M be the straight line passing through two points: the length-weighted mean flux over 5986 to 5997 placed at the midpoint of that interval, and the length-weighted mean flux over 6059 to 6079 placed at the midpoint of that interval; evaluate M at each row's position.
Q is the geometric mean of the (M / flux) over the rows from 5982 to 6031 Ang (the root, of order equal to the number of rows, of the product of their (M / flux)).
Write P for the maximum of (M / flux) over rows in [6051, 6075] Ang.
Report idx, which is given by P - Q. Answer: 0.121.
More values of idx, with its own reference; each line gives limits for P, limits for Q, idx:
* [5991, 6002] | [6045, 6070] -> 0.088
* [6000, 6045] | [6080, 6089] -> 0.175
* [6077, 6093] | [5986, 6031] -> 0.135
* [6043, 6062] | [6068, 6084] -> 0.029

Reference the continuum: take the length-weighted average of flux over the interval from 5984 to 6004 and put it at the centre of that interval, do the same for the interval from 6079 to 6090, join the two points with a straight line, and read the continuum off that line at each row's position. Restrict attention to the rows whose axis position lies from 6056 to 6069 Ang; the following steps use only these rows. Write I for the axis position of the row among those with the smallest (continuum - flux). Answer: 6058.55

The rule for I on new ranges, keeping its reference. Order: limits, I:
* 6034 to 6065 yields 6052.98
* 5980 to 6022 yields 5993.34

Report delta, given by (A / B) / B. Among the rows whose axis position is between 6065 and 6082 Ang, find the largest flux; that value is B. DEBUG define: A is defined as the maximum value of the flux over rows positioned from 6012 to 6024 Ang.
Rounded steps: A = 10.82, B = 11.81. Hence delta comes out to 0.0776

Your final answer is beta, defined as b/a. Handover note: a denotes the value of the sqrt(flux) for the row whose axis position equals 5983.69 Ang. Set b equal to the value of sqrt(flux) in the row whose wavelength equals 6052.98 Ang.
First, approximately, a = 3.16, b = 3.46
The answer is 1.09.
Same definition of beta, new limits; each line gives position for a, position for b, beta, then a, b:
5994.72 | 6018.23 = 0.98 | 3.24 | 3.18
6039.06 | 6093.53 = 0.97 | 3.33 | 3.22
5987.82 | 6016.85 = 1.02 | 3.08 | 3.13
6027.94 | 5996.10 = 1.02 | 3.20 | 3.25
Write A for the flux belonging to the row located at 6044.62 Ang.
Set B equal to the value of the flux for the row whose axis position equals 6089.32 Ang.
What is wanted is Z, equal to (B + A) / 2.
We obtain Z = 11.0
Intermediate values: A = 10.89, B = 11.07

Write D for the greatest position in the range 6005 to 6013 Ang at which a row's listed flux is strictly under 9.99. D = 6009.92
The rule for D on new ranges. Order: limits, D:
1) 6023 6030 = 6029.33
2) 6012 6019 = 6016.85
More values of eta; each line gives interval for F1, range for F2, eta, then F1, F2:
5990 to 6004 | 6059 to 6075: -0.01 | 0.13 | -0.01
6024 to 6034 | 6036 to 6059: 0.01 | 0.08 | 0.01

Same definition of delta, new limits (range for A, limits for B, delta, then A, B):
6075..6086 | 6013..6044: 0.0952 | 11.81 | 11.14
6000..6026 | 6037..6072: 0.0766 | 10.98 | 11.97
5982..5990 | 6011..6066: 0.0704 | 10.08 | 11.97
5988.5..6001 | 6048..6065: 0.0766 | 10.97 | 11.97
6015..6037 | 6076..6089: 0.0799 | 11.14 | 11.81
